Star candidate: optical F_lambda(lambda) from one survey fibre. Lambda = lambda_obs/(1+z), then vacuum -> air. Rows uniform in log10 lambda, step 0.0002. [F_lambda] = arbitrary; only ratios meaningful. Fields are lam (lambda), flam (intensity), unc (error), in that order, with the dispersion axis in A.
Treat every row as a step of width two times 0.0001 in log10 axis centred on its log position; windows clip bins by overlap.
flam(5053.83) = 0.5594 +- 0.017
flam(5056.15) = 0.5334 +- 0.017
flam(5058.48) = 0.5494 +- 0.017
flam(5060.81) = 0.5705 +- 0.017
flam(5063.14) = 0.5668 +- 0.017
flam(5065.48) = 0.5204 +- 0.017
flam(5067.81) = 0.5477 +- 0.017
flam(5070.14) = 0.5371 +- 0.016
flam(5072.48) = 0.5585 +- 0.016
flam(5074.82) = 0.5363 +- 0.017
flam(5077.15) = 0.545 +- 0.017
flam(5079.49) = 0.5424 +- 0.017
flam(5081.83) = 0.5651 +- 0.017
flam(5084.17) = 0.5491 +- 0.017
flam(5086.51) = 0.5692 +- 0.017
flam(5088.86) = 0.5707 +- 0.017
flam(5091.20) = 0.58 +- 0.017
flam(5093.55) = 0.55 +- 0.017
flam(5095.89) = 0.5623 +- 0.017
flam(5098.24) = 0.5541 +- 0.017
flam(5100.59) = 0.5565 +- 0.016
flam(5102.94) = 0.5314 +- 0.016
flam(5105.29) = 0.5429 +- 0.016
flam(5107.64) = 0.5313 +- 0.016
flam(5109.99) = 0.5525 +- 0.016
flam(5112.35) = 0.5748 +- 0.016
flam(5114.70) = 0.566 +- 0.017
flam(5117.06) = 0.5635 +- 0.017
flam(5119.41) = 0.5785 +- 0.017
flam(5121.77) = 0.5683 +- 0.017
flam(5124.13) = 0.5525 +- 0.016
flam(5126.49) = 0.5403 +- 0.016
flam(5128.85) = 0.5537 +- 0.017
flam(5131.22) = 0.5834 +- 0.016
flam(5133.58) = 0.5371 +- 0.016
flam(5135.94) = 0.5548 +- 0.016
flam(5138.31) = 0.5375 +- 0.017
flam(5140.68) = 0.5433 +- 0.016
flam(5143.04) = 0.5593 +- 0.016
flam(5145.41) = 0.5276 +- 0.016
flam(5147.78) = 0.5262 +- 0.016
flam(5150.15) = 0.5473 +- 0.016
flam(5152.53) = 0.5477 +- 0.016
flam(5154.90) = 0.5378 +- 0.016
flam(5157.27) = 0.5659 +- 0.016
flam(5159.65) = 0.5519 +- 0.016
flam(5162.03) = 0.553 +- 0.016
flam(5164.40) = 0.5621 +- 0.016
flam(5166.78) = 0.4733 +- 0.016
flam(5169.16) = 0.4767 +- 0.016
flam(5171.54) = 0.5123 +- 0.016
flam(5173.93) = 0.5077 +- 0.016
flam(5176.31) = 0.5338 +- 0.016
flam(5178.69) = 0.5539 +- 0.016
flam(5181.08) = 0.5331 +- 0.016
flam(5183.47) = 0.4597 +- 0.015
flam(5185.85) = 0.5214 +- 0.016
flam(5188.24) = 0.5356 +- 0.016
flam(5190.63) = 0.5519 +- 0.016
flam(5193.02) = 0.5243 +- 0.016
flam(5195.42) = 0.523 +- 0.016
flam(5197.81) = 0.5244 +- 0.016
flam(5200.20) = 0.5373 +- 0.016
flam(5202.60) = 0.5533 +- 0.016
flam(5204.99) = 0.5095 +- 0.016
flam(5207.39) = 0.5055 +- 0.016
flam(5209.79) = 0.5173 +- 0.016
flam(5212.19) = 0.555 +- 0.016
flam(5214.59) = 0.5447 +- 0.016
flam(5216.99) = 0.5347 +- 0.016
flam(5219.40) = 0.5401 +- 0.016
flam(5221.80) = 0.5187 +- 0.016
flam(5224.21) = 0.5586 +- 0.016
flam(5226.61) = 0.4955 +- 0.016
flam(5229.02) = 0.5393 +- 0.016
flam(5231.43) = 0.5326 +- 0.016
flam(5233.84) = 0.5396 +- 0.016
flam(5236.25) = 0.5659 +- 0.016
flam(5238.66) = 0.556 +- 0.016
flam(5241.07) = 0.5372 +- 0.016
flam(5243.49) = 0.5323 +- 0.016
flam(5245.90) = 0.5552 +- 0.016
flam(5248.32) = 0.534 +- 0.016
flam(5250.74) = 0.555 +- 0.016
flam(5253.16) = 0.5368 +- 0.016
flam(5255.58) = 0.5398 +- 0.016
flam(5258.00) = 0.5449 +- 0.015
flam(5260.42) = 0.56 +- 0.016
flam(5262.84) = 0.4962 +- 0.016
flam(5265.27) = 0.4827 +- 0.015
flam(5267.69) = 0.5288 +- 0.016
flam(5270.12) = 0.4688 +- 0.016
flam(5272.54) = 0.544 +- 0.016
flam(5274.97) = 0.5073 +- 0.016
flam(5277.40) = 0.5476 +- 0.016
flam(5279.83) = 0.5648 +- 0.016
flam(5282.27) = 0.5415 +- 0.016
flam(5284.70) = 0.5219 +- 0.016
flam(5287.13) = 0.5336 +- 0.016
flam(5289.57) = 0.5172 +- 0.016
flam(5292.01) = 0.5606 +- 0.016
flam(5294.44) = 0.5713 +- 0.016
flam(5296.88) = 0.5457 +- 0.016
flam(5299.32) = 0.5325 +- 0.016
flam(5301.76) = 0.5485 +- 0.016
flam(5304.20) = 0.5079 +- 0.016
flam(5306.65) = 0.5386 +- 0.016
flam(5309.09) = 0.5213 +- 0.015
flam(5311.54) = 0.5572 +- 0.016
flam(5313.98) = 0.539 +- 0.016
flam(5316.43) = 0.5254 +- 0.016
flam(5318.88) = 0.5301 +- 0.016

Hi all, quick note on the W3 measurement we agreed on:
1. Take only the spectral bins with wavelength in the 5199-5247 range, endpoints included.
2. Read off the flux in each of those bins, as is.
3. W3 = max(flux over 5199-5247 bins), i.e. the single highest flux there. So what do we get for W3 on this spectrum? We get 0.5659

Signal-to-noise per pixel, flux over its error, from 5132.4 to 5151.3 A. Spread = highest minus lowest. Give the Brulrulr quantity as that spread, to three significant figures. 3.34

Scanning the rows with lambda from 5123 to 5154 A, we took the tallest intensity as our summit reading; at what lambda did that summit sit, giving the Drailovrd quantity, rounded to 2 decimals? 5131.22 A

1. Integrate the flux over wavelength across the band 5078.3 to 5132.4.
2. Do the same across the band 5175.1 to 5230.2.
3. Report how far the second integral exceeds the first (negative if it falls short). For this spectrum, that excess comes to -1.0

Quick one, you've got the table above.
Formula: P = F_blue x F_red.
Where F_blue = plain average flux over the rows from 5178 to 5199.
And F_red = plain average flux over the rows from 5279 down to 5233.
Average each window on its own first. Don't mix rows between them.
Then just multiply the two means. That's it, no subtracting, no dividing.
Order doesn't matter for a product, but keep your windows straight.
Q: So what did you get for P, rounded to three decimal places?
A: 0.280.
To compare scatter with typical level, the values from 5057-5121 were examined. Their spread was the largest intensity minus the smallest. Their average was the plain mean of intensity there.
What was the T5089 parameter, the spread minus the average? -0.49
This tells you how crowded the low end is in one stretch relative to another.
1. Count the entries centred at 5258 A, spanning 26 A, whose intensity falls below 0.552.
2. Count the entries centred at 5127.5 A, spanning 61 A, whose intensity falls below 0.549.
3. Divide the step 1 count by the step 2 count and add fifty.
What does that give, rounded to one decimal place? 50.7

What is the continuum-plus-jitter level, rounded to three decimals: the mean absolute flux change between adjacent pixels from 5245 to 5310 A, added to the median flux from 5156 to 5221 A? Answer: 0.561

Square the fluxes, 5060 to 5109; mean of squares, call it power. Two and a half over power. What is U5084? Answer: 8.2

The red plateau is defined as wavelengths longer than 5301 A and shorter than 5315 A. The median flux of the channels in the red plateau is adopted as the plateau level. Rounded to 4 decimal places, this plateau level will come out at 0.5388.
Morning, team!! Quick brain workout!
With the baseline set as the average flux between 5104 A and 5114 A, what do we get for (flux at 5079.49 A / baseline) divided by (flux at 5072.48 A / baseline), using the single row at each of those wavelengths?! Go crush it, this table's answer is 0.971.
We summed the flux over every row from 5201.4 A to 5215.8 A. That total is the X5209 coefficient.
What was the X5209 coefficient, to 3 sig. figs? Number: 3.19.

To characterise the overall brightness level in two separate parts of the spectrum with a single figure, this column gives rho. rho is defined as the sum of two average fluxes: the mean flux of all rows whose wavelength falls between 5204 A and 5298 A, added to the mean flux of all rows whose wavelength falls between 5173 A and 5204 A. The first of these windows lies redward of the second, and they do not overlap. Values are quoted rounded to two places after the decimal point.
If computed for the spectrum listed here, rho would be 1.06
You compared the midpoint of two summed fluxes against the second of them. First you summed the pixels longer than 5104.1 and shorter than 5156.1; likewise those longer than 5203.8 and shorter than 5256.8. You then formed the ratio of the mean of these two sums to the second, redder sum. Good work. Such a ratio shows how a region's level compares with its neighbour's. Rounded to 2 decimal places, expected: 1.01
